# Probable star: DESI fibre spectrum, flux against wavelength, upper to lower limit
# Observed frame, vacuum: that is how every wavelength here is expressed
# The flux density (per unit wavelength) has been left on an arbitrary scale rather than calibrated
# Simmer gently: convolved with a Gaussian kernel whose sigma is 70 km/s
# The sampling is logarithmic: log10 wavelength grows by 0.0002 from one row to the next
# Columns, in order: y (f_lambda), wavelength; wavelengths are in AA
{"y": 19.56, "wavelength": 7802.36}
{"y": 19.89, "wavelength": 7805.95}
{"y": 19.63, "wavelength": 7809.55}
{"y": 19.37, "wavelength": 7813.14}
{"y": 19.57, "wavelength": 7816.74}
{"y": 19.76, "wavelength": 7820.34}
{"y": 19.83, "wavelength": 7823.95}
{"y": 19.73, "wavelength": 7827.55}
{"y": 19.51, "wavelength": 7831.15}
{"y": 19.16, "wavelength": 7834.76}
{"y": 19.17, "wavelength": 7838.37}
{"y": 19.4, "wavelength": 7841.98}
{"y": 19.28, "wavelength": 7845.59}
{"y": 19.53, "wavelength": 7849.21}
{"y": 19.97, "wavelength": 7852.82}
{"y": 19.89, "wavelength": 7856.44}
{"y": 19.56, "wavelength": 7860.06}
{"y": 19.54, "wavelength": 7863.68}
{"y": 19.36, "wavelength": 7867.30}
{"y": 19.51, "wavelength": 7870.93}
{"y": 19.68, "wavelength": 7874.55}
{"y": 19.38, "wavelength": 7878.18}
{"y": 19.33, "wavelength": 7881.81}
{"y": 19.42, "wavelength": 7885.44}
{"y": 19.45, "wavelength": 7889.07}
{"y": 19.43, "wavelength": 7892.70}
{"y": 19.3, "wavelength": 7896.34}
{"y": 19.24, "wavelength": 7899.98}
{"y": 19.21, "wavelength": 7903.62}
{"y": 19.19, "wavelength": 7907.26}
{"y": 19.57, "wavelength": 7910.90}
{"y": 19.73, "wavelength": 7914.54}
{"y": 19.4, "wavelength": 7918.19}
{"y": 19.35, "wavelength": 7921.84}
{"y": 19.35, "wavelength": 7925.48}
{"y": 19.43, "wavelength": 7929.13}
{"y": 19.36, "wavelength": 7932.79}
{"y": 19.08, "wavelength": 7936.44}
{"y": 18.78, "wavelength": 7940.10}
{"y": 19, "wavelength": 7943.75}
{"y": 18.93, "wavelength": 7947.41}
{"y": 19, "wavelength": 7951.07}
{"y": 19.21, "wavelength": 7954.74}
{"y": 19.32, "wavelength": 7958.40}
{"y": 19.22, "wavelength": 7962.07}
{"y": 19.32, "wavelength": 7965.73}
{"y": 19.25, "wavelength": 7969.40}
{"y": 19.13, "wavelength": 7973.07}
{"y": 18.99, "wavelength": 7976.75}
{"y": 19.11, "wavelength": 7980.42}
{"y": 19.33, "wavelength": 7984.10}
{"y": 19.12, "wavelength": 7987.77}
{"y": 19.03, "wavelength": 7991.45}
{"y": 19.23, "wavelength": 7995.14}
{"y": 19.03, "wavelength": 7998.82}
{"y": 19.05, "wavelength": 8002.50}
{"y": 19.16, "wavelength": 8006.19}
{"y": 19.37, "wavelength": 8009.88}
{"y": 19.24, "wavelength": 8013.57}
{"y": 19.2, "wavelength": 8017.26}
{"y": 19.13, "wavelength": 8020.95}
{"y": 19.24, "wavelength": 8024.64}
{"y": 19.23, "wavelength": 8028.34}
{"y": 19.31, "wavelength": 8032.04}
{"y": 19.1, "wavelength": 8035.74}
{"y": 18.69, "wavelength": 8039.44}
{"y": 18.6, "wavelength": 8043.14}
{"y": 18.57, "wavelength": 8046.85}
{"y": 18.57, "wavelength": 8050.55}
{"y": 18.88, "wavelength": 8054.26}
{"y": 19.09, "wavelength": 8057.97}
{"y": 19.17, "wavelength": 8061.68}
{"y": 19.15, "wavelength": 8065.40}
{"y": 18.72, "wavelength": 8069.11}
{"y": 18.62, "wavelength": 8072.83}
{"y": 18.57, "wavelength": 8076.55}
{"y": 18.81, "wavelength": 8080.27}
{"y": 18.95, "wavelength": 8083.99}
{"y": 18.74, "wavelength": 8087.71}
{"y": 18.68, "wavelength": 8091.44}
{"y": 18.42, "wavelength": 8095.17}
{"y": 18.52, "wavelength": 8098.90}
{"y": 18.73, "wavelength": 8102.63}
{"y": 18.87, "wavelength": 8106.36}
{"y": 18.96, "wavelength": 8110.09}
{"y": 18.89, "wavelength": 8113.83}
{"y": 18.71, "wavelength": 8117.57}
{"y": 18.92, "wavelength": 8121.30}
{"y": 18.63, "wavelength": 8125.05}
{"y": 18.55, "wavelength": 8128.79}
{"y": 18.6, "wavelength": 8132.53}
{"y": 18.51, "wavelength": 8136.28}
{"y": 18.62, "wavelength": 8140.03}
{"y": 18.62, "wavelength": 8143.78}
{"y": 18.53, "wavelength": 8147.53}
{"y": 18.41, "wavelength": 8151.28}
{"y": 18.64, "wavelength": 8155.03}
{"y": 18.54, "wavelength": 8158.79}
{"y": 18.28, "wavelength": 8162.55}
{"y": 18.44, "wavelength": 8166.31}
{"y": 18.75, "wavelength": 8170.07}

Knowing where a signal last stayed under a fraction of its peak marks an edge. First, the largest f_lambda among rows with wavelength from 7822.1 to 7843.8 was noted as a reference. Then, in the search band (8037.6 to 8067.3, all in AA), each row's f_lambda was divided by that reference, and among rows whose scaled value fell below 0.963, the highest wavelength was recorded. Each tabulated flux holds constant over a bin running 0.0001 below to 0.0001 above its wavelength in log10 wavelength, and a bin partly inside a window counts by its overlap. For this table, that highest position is 8057.97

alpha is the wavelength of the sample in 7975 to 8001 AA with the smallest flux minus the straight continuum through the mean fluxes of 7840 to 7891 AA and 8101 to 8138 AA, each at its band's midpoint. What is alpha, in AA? 7976.75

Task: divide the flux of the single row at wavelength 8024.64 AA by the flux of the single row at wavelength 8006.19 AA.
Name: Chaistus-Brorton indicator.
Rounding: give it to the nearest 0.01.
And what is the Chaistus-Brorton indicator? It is 1.00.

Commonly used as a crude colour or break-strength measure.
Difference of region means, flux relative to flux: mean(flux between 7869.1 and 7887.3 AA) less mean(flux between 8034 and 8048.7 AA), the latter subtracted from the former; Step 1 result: 0.72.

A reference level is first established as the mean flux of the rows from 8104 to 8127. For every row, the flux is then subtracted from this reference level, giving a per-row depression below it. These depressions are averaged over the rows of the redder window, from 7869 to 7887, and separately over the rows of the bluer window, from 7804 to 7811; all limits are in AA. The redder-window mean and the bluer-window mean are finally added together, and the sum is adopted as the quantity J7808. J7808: -1.6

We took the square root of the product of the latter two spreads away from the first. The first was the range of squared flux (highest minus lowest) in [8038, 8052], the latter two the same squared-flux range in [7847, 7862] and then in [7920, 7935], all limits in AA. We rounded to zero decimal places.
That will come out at -3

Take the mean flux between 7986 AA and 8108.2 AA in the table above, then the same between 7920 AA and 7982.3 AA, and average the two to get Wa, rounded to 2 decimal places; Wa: 19.05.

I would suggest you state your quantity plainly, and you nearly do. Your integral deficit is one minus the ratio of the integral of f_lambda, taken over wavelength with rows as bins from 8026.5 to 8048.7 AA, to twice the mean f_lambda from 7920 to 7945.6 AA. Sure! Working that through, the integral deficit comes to -9.9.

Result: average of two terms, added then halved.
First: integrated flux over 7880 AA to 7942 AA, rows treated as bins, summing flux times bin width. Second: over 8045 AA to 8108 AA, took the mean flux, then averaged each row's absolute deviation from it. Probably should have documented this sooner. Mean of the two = 599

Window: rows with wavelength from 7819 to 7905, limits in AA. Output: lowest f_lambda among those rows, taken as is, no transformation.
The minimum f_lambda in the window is 19.16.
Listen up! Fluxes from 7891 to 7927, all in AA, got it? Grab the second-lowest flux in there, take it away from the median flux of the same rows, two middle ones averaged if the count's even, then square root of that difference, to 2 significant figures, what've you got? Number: 0.37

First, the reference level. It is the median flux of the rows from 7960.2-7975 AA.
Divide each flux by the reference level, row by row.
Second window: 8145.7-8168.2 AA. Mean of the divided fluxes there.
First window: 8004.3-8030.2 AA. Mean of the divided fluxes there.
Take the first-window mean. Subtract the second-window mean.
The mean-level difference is 0.039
